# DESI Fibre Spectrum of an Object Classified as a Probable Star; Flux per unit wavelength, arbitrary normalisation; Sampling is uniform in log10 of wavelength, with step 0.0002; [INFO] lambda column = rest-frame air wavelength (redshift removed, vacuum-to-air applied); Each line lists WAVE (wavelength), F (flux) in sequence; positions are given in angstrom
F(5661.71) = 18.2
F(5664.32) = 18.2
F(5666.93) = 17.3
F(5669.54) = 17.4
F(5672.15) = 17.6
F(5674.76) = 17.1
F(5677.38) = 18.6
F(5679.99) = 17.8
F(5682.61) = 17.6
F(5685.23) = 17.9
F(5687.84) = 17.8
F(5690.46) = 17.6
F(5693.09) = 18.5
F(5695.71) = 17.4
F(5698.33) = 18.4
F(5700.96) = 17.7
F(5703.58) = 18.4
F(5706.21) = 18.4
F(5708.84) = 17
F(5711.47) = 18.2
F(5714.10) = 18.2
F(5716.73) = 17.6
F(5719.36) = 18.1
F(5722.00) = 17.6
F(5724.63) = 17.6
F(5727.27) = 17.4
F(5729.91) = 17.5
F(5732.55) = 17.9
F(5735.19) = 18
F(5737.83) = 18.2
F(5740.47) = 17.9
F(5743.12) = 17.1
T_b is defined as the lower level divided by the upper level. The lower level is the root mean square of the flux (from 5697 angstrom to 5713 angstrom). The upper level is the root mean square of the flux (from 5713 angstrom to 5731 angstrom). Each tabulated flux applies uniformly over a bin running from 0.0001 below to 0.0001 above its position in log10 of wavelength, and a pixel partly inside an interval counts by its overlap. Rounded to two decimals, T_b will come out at 1.02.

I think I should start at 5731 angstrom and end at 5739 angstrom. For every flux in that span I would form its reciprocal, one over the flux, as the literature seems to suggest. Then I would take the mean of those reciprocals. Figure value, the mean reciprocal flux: 0.0555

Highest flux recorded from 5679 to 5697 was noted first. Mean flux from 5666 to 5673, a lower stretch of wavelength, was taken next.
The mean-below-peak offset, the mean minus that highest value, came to -1.07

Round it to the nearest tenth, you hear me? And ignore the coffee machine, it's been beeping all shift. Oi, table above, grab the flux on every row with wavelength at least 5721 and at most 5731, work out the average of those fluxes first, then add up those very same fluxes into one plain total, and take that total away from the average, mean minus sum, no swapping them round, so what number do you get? -52.6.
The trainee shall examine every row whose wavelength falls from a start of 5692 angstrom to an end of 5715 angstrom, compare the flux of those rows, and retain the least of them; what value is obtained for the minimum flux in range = 17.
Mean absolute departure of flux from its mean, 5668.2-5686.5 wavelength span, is 0.331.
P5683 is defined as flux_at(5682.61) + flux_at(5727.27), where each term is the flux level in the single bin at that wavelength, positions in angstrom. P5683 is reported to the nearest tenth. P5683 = 35.0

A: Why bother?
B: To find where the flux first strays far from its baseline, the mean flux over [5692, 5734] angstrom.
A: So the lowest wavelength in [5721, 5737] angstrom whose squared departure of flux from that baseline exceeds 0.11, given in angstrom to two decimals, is 5727.27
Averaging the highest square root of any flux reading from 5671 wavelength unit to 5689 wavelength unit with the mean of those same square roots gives 4.26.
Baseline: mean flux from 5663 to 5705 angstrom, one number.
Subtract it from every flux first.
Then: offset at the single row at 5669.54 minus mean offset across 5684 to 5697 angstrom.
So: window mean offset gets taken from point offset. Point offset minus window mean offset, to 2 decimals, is -0.44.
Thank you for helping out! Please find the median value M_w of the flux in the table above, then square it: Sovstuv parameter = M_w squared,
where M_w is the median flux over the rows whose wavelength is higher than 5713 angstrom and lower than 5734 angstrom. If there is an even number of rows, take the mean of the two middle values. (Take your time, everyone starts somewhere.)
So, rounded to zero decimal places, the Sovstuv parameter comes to 310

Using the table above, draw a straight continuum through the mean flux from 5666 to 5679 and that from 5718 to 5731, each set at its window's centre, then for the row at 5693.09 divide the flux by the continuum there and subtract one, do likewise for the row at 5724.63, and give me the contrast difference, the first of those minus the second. 0.052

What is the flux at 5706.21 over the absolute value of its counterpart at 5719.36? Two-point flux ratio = 1.02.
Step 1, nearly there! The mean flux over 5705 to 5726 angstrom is 17.8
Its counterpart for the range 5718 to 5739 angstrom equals 17.8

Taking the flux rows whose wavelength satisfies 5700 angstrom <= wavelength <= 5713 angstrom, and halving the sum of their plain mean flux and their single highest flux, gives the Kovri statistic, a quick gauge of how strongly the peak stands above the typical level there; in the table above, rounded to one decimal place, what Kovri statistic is 18.2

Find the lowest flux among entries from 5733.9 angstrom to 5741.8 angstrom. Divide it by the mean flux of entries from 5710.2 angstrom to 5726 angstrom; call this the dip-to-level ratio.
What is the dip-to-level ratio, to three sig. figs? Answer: 1.00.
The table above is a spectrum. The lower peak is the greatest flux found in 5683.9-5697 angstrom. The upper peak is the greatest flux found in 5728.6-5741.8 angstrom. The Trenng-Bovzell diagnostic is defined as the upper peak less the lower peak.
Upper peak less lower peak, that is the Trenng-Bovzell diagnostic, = -0.30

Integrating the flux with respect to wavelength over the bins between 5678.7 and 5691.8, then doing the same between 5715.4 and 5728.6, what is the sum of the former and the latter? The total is 465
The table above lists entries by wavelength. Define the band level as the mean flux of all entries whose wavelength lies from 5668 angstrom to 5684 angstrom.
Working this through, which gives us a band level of 17.7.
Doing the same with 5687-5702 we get 17.9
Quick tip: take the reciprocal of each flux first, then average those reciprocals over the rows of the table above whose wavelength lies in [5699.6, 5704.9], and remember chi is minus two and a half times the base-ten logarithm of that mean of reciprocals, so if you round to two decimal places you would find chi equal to 3.14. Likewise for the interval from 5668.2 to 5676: 3.10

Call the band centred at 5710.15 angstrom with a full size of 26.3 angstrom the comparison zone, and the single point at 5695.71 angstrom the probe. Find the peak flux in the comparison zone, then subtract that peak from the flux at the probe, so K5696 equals -1.00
